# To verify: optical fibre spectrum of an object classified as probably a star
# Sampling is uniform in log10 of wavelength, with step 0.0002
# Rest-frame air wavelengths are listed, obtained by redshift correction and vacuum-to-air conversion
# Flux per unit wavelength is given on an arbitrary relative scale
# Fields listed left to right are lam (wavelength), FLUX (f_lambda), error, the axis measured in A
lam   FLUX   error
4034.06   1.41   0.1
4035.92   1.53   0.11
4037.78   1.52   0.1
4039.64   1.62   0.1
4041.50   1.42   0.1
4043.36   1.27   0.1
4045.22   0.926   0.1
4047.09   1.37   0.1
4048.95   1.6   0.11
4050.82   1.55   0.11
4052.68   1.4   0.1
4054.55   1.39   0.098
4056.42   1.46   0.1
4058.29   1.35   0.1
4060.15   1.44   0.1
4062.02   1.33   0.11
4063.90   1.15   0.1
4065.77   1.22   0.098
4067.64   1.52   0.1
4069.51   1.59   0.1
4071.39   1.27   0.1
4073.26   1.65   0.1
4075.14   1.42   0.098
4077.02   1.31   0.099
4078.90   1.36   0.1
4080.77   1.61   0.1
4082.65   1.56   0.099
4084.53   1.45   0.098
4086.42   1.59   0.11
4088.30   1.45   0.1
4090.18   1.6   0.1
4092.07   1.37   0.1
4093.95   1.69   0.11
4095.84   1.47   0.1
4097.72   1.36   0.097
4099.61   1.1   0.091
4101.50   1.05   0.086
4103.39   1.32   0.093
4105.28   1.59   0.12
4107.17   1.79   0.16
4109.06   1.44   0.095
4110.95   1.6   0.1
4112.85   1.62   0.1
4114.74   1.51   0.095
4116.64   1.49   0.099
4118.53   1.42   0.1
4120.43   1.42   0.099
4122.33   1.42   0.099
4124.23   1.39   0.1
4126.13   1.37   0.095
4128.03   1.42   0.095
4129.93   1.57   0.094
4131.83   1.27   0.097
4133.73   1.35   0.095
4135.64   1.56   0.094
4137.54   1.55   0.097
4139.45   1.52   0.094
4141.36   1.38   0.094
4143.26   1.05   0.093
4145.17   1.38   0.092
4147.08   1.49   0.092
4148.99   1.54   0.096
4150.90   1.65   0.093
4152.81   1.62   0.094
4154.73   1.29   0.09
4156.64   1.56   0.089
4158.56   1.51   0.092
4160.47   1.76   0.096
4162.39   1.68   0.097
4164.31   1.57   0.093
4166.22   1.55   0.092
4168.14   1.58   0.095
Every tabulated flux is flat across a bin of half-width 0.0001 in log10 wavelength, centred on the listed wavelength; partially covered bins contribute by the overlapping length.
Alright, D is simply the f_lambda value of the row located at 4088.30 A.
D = 1.45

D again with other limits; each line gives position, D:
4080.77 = 1.61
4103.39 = 1.32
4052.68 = 1.4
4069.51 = 1.59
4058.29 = 1.35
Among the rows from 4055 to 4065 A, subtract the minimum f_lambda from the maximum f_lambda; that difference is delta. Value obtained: 0.31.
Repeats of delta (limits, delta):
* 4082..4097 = 0.32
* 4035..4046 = 0.69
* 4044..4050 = 0.67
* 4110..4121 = 0.20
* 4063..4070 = 0.44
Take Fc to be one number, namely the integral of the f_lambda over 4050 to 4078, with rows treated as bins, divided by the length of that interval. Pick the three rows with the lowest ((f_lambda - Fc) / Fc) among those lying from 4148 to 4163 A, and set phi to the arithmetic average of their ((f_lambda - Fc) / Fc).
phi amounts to 0.03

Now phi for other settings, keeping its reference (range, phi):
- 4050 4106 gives -0.22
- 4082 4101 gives -0.09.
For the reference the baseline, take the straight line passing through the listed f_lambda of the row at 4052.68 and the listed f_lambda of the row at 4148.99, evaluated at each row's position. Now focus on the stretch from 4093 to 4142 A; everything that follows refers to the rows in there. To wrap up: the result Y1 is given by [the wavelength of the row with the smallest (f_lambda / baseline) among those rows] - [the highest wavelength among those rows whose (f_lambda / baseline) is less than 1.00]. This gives -39.9 A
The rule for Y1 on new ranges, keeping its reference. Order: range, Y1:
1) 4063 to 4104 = -1.9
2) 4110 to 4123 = 0.0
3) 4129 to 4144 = 0.0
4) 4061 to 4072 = -7.5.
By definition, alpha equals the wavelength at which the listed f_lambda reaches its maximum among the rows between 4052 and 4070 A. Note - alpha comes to 4069.51 A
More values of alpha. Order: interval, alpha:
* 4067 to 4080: 4073.26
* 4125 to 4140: 4129.93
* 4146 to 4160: 4150.90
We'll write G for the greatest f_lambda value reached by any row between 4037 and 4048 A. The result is 1.62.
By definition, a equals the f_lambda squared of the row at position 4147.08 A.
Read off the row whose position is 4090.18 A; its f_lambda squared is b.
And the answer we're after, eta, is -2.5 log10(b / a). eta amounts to -0.15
